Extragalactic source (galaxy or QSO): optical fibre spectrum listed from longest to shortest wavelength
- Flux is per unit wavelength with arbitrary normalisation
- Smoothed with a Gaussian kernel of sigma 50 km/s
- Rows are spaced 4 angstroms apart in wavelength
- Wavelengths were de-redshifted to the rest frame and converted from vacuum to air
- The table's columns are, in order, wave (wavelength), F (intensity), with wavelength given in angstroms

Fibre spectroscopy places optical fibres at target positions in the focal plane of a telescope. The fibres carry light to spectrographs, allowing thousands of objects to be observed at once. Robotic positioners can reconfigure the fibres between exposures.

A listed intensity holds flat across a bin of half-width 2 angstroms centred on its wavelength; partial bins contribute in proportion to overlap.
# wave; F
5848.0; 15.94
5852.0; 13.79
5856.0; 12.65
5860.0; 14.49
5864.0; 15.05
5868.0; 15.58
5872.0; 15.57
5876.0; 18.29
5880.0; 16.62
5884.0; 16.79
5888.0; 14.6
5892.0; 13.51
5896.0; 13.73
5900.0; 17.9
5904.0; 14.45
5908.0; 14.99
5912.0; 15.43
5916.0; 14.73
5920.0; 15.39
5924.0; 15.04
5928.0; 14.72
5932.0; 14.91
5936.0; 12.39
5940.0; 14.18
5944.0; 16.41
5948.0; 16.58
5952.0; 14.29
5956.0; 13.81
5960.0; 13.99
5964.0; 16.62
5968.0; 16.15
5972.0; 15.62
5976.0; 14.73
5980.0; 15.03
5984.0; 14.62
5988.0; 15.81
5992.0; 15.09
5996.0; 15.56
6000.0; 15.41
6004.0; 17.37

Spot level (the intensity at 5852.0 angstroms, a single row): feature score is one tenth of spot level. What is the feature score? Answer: 1.38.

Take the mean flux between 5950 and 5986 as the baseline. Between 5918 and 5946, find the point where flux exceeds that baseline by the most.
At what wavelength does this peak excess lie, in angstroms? 5944.0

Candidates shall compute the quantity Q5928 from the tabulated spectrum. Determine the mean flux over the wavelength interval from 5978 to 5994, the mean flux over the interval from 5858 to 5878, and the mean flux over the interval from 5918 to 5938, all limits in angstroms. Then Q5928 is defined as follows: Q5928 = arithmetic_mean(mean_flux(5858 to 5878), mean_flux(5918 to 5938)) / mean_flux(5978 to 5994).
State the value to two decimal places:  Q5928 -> 1.00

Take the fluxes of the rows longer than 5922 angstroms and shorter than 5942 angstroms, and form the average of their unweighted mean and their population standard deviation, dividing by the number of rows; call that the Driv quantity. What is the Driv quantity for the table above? 7.6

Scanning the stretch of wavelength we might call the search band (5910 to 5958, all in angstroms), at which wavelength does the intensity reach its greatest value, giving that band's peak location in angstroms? 5948.0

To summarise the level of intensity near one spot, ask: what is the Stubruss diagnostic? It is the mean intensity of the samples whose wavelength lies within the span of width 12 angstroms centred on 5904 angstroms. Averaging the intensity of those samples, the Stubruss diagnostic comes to 15.8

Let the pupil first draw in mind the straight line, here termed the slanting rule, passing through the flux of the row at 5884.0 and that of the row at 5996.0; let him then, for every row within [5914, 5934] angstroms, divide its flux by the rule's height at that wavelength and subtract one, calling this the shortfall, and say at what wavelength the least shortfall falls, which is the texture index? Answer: 5916.0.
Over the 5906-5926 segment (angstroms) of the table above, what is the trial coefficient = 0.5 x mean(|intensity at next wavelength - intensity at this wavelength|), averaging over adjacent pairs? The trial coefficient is 0.27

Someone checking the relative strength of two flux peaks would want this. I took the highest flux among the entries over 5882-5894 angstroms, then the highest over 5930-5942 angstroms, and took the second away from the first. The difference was 1.9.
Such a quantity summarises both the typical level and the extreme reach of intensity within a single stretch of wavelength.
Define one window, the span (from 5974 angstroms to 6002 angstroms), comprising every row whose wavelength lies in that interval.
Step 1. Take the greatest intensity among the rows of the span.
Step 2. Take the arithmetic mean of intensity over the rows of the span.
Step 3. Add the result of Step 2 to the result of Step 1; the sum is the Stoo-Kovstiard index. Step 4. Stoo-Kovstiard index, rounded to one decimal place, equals 31.0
